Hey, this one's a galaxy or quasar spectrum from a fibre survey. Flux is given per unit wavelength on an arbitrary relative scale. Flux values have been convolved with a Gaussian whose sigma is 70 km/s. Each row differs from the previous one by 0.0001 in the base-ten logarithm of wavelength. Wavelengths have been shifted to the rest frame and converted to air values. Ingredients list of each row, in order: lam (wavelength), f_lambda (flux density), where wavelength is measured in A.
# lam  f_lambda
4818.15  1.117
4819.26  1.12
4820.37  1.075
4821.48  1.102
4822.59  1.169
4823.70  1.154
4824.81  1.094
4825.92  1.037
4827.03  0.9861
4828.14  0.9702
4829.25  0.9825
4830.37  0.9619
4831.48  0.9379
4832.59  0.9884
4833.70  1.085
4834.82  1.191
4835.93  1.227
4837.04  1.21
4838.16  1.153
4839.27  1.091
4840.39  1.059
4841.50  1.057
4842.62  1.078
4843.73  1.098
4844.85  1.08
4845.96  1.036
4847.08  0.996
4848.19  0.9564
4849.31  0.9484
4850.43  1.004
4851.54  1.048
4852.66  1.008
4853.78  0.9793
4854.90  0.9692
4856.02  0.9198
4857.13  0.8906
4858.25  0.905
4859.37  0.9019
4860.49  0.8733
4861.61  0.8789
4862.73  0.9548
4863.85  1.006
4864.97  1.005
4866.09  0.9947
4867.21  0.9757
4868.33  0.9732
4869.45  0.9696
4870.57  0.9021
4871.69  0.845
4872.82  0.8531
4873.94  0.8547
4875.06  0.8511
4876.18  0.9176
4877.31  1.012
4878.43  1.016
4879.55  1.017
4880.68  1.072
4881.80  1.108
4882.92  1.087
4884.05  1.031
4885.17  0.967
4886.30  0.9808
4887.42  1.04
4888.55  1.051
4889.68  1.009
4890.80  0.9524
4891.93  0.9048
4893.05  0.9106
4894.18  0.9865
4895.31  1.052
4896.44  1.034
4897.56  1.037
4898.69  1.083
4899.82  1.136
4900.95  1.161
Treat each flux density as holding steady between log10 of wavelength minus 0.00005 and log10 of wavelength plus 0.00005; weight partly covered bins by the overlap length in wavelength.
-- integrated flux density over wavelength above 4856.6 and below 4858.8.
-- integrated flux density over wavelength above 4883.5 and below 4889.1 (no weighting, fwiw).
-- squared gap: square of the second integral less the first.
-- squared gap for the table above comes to 14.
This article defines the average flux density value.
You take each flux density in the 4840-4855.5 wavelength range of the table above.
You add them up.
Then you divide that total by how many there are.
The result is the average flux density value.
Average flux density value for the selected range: 1.02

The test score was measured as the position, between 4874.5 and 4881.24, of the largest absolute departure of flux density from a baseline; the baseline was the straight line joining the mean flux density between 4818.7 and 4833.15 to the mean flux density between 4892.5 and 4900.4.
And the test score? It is 4875.06 A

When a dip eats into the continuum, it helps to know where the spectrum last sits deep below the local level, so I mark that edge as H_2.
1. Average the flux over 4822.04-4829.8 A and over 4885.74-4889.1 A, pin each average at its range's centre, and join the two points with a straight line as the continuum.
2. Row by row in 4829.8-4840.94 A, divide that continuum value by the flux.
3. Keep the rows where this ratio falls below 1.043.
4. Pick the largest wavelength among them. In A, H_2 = 4840.39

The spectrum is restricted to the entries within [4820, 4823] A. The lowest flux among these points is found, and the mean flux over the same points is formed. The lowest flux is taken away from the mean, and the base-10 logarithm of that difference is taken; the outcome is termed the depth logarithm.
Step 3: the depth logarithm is -1.39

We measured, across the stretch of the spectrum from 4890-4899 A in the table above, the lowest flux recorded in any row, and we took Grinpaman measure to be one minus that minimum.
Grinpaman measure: 0.10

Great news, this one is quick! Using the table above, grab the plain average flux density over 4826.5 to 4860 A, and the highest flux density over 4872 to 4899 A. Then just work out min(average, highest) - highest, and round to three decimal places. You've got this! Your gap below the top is -0.084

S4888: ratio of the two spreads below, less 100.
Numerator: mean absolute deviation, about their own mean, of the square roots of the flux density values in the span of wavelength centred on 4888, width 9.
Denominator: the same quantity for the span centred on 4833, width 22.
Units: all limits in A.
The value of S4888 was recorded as -99.4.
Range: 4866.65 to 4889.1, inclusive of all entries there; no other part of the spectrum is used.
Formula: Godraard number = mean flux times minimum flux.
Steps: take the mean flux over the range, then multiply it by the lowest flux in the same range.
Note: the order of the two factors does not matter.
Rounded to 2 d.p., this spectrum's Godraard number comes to 0.82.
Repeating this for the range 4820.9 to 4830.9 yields 1.01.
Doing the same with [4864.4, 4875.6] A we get 0.78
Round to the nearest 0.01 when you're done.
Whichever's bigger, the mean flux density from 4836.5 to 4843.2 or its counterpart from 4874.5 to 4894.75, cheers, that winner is 1.11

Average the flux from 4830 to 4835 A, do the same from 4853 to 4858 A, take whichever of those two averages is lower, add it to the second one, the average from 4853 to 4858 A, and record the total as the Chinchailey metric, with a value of 1.88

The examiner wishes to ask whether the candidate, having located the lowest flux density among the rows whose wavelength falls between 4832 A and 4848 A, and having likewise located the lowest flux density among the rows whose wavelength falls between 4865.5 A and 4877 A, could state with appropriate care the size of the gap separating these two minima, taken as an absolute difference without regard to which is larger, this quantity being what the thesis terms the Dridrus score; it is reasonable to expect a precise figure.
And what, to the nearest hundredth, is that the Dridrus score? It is 0.14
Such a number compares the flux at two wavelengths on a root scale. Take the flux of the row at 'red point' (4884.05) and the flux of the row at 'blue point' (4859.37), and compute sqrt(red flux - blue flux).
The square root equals 0.36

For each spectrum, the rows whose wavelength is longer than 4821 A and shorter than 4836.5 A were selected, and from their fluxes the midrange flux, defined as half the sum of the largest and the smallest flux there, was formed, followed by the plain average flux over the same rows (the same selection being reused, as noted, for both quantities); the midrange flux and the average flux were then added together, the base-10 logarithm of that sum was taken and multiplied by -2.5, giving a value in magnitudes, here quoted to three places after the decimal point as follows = -0.829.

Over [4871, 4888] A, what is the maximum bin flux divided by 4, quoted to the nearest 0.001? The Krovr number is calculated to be 0.277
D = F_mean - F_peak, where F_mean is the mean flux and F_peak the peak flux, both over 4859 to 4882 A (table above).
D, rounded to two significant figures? -0.16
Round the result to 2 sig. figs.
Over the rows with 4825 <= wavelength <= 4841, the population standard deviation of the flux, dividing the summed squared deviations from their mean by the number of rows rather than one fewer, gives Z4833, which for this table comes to 0.095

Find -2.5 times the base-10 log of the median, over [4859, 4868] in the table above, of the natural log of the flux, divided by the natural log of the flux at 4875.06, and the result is 1.65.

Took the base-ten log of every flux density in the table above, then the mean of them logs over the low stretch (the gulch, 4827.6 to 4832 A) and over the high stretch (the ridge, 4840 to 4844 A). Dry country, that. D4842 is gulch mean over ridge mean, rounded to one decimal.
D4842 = -0.5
